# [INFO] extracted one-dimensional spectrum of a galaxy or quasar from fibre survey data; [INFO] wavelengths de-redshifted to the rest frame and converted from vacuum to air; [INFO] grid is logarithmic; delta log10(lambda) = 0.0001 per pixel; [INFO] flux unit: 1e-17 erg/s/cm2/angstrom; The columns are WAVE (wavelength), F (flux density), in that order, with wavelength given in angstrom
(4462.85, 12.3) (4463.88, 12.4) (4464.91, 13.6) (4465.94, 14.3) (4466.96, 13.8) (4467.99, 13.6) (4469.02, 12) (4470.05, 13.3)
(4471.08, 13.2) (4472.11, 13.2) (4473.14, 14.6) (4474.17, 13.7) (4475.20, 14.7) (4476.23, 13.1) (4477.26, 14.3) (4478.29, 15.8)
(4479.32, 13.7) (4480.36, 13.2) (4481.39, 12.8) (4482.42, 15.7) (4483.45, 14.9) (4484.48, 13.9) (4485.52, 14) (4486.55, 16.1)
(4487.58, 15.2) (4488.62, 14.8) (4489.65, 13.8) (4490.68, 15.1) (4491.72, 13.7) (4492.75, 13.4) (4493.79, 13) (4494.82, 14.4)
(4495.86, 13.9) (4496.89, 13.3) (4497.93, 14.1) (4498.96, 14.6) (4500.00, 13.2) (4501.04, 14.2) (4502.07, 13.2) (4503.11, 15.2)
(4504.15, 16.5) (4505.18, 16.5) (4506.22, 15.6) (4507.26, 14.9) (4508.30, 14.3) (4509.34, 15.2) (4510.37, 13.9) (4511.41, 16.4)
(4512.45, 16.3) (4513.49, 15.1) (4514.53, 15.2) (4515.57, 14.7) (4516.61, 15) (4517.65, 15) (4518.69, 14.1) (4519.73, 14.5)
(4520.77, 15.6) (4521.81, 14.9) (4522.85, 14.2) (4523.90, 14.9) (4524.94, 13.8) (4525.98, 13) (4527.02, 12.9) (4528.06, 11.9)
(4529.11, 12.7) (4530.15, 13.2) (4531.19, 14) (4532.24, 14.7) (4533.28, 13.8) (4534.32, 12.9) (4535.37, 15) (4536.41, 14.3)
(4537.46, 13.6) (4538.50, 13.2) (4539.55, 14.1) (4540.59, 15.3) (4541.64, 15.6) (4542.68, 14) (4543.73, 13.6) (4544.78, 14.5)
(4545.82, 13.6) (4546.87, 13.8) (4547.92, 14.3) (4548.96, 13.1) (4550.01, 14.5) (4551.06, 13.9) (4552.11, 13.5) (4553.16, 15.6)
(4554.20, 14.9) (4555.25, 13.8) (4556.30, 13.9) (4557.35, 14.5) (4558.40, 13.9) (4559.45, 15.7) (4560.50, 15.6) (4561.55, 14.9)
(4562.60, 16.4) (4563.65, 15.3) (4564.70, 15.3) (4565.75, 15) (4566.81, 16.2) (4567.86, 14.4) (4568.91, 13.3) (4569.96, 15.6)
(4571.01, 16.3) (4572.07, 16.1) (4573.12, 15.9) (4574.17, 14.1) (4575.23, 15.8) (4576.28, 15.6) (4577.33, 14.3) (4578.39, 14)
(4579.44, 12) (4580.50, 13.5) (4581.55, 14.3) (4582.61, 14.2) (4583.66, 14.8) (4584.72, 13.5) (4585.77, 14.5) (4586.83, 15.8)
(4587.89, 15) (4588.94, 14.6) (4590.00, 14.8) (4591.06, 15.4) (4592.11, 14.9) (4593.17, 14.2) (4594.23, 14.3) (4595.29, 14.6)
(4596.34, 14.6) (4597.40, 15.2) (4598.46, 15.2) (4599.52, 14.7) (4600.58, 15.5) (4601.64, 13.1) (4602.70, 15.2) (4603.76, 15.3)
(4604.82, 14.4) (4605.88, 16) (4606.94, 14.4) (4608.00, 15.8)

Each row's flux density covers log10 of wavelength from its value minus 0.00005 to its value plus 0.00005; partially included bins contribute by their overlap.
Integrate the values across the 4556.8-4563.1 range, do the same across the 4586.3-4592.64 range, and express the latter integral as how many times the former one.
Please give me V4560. 1.00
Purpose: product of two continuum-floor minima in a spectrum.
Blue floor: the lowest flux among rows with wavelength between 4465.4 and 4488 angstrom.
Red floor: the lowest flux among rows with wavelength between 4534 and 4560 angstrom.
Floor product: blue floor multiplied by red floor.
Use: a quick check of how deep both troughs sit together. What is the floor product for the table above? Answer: 155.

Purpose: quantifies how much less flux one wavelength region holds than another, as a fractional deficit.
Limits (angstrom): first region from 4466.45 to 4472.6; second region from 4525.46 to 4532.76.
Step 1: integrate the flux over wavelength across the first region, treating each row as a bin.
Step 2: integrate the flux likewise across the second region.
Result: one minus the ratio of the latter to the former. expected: -0.2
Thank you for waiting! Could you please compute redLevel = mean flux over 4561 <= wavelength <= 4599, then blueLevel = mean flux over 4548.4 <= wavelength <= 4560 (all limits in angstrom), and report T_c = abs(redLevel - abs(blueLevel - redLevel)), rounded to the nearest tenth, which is 14.3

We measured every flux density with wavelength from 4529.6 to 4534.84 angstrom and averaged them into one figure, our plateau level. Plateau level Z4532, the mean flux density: 13.7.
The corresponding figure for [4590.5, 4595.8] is 14.7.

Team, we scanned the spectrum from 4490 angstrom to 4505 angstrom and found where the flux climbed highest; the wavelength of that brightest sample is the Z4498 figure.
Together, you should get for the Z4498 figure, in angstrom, 4504.15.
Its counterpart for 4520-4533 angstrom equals 4520.77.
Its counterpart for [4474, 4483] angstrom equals 4478.29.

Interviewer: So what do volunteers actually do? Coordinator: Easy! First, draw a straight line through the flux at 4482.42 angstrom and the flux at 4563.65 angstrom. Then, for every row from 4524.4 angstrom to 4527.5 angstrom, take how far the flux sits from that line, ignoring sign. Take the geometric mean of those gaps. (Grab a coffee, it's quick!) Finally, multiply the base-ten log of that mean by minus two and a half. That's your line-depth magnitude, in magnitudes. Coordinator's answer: -0.9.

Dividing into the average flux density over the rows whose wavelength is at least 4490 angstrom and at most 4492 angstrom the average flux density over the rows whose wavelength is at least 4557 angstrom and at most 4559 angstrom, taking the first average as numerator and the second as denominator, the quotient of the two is 1.01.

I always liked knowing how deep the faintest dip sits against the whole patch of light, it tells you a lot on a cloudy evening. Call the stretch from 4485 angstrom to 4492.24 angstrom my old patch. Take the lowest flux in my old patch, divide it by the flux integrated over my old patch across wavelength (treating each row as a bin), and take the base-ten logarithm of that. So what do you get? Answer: -0.89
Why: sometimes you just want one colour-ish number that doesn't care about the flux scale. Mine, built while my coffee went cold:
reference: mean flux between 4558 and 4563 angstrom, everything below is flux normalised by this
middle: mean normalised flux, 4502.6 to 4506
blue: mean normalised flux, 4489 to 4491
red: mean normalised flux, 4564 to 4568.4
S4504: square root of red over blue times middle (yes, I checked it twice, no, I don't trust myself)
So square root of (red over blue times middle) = 1.05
